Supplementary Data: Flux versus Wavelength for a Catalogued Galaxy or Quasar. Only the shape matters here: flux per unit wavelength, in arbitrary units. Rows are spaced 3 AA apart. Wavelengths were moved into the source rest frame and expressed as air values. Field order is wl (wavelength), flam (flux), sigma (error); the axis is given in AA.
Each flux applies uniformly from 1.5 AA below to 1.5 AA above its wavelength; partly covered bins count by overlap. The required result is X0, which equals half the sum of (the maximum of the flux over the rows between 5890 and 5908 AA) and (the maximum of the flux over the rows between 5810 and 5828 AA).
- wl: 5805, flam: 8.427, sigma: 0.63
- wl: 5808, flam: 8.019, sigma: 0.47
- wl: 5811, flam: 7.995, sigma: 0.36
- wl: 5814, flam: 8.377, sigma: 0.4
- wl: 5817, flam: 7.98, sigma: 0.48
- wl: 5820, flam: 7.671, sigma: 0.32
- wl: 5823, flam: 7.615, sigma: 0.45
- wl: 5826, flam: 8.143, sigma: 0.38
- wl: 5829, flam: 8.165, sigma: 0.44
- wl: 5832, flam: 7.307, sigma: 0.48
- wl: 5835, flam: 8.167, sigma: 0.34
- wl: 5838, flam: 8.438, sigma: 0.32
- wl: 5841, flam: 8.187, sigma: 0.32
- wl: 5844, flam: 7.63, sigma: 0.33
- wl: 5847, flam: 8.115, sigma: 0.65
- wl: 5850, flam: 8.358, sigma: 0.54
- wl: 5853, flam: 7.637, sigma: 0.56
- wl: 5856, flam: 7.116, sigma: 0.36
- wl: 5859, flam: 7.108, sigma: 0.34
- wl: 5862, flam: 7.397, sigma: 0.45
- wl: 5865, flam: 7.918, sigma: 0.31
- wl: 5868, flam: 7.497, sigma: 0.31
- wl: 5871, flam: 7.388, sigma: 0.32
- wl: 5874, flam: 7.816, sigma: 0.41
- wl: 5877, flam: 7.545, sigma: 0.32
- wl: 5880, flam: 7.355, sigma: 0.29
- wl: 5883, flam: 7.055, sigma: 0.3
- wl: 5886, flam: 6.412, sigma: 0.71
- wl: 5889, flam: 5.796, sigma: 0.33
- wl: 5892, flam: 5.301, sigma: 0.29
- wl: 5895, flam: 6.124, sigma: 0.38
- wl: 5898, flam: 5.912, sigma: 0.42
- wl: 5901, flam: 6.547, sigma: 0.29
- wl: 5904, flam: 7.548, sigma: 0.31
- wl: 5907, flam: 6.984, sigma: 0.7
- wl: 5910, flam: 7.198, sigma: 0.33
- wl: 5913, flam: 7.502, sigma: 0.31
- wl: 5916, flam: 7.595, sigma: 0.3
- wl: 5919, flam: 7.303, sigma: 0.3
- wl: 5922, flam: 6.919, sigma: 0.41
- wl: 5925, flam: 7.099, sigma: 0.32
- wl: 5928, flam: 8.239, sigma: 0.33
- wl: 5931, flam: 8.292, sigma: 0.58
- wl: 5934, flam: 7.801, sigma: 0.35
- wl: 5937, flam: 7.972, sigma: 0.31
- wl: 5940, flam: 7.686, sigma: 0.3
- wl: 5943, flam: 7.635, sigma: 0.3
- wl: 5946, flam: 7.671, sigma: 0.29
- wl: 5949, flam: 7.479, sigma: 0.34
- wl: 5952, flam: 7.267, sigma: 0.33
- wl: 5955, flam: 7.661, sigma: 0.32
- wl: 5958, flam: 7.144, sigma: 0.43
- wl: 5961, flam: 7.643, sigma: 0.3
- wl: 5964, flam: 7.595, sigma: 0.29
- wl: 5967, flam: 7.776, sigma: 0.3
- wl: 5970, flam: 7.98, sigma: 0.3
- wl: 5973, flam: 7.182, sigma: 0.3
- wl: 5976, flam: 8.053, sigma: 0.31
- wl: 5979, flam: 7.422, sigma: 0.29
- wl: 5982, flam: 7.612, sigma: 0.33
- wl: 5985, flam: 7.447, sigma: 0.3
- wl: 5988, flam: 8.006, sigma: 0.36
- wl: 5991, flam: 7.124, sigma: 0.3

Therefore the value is 7.96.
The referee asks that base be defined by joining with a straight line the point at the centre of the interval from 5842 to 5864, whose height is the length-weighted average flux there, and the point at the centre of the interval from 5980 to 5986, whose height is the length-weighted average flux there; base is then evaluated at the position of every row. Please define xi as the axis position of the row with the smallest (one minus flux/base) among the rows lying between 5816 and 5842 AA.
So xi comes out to 5838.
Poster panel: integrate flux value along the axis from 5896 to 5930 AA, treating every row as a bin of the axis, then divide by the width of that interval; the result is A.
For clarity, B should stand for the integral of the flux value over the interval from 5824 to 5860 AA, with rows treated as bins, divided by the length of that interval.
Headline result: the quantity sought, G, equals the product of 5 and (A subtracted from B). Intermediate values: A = 7.17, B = 7.9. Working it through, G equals 4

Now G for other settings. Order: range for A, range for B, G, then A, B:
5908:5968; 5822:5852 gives 2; 7.57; 8.0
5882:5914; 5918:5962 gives 5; 6.56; 7.6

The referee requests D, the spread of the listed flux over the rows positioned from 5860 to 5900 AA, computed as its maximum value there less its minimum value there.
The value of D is 2.6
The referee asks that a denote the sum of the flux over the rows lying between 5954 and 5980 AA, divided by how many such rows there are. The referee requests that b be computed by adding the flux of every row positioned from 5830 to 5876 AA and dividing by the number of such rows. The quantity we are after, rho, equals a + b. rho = 15.3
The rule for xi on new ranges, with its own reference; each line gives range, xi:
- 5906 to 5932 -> 5931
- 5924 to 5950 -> 5931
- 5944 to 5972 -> 5970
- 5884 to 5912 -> 5904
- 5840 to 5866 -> 5850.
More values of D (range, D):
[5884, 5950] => 3.0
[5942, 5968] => 0.6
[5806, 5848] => 1.1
